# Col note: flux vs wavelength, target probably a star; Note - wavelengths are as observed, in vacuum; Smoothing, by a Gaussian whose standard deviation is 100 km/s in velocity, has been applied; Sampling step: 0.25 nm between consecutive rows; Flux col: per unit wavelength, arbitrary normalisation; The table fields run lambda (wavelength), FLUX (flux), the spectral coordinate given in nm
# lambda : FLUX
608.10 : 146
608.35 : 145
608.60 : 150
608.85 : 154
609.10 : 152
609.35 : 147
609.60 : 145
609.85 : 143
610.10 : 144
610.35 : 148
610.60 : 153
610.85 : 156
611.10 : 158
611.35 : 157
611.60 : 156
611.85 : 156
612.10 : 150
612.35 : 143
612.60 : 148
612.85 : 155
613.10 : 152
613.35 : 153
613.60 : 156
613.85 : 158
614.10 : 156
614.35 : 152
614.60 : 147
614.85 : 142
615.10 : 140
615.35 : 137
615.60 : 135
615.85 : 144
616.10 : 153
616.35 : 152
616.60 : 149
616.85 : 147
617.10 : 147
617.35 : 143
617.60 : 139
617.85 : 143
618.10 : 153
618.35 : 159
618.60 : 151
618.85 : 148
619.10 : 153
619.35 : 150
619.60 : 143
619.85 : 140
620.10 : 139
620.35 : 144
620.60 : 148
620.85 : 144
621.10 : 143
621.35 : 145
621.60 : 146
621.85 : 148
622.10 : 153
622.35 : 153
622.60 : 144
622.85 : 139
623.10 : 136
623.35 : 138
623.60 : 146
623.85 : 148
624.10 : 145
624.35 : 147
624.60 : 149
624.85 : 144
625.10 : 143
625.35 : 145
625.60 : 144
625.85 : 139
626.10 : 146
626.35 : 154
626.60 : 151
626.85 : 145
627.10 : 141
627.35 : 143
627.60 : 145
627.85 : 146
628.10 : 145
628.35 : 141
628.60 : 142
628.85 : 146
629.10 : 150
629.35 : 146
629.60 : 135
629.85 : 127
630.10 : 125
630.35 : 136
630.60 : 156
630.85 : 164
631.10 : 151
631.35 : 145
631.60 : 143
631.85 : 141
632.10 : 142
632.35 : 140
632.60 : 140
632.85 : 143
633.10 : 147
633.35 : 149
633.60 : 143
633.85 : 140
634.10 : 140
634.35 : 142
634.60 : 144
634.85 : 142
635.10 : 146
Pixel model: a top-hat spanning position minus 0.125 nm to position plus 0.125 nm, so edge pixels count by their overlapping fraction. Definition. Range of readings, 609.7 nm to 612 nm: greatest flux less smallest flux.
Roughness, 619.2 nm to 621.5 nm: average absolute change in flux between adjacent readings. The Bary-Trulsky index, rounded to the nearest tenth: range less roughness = 11.6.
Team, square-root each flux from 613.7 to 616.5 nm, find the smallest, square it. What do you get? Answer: 135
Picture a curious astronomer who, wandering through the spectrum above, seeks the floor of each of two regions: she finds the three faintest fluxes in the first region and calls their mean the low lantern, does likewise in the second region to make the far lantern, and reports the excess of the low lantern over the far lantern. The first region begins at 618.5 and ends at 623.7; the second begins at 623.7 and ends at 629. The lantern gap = -2.7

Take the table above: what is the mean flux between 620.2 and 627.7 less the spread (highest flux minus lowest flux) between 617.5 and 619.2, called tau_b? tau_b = 125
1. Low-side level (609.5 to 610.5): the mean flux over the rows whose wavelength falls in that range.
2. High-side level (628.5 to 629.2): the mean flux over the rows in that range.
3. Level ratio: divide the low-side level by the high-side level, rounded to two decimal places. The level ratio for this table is 0.99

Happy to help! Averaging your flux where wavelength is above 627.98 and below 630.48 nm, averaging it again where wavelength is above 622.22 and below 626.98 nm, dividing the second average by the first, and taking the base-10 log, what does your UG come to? 0.018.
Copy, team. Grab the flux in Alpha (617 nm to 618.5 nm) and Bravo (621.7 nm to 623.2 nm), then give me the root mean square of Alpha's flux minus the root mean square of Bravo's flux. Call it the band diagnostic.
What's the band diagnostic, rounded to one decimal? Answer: 1.8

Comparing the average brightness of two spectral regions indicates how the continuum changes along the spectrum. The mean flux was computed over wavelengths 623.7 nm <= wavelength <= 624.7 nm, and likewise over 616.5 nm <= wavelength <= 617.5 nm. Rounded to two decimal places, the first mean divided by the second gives 1.01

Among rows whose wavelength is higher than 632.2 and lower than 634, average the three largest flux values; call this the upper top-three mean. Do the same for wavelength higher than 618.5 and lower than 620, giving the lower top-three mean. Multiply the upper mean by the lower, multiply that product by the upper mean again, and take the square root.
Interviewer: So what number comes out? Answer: 1800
